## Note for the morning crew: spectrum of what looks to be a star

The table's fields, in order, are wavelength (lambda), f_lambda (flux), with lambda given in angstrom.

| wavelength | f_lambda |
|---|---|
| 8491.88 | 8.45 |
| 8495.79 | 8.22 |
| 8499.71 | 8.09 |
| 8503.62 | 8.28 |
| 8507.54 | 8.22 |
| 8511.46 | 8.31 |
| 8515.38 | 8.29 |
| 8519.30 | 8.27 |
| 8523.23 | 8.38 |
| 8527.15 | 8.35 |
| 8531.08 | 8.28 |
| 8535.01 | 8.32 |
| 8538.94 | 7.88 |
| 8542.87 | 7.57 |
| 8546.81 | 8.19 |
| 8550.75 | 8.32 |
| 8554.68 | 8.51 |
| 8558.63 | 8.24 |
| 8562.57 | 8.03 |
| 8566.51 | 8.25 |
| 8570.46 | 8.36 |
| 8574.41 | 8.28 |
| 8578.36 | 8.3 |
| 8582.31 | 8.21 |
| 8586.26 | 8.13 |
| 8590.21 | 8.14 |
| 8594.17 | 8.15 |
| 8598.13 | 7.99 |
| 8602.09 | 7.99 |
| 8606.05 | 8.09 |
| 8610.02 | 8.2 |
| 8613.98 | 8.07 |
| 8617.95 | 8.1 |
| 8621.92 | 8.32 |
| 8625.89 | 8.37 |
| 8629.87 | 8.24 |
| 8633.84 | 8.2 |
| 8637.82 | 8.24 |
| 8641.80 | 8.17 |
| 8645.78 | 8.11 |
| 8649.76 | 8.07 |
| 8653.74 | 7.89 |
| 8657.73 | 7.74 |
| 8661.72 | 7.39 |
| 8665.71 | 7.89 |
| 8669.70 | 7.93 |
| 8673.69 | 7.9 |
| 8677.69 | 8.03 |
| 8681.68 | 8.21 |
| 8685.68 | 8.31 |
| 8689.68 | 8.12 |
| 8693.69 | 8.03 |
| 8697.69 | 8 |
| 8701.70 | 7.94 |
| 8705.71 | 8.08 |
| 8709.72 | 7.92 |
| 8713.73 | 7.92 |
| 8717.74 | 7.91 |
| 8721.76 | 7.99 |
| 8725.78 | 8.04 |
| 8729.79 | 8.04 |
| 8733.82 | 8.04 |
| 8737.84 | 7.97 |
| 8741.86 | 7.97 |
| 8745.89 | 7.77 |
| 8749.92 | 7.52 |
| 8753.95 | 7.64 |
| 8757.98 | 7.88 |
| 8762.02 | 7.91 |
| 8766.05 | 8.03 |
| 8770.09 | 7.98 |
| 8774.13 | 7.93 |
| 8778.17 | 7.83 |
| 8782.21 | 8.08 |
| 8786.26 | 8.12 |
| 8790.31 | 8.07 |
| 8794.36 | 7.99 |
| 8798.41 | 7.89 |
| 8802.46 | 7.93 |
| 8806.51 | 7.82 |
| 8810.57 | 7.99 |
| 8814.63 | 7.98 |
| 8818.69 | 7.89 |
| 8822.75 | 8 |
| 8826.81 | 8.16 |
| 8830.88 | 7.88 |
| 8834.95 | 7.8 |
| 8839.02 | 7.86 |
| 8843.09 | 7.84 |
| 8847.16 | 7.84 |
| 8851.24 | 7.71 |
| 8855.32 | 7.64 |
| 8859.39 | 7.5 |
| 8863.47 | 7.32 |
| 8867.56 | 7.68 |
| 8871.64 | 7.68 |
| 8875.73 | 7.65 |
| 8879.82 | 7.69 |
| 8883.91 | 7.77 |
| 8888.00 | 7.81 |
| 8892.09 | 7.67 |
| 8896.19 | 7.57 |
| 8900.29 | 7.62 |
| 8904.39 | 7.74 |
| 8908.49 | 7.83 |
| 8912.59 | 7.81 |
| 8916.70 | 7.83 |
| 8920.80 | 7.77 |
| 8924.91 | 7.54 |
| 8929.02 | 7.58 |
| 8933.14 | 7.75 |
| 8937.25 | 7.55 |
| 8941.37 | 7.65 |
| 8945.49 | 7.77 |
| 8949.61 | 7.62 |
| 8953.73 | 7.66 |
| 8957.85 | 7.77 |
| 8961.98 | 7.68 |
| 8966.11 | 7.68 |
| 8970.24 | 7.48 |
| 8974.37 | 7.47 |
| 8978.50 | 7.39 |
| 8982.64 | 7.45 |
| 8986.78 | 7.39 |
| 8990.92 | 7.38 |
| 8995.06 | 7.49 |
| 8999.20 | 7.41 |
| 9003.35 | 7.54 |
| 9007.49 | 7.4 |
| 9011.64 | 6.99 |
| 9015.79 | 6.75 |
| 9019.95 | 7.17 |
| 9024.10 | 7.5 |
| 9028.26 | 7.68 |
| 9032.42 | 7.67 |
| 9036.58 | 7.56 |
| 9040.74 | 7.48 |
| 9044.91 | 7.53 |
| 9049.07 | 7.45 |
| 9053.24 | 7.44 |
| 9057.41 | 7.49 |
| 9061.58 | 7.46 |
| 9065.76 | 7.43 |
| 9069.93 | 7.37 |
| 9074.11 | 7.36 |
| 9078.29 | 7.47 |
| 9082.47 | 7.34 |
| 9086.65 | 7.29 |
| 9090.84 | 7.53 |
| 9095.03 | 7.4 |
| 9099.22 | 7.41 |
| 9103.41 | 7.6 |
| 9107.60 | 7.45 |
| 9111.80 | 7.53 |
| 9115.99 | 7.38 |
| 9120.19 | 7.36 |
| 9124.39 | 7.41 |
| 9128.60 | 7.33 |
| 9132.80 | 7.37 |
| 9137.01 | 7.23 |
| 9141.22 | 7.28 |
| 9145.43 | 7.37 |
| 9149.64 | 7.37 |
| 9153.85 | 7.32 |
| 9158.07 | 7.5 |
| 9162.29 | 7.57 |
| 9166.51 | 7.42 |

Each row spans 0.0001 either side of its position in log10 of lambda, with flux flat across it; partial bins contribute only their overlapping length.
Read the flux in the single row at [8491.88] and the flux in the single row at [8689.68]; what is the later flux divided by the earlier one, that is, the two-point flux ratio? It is 0.961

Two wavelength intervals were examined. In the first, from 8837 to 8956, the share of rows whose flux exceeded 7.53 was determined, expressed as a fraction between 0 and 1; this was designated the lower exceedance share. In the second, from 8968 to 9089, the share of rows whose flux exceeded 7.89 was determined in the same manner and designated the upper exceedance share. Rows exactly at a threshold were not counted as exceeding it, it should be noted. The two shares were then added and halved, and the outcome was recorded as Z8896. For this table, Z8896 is 0.466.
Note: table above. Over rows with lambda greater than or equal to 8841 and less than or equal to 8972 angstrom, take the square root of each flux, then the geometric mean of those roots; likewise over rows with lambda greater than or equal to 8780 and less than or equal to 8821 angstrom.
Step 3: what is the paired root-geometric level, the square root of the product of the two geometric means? 2.80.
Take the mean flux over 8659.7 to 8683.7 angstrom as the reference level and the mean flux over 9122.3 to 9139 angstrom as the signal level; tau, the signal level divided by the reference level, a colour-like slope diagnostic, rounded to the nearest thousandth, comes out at 0.929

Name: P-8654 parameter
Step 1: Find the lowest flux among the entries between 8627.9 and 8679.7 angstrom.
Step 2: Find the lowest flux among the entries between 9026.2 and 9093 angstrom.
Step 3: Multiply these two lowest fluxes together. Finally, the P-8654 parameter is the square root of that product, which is 7.34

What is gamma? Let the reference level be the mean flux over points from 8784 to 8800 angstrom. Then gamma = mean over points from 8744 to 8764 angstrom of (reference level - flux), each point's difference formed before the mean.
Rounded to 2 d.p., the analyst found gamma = 0.27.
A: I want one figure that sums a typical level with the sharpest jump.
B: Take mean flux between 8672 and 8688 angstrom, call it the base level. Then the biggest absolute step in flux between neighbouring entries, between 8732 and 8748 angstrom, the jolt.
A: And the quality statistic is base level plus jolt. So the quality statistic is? 8.3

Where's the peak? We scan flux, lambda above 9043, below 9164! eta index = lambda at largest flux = 9103.41 angstrom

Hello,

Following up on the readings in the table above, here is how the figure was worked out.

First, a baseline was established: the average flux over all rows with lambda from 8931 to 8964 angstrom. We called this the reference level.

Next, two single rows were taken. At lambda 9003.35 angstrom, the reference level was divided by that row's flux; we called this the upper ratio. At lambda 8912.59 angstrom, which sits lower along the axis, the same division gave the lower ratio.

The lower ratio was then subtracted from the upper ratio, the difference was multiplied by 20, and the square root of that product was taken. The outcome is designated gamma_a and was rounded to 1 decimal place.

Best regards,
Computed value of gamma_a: 0.8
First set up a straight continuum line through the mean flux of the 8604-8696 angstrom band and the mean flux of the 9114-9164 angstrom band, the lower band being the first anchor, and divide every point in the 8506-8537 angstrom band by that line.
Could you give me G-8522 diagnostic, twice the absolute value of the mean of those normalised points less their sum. 14.08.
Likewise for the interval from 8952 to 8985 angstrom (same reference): 13.92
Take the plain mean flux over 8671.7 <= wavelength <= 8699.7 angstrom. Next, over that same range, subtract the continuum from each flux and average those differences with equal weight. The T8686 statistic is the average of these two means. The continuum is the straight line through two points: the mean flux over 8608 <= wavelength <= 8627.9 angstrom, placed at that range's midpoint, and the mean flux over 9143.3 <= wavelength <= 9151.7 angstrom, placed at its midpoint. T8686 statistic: 4.03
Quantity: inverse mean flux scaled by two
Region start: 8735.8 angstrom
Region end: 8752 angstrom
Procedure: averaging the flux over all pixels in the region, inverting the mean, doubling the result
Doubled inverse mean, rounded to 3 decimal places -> 0.256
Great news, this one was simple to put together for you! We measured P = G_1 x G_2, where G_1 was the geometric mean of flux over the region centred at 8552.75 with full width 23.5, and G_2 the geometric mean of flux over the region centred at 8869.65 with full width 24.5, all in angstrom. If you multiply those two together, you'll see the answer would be 61.7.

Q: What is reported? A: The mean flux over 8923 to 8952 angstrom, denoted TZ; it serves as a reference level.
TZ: 7.64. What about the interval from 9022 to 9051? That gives 7.55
